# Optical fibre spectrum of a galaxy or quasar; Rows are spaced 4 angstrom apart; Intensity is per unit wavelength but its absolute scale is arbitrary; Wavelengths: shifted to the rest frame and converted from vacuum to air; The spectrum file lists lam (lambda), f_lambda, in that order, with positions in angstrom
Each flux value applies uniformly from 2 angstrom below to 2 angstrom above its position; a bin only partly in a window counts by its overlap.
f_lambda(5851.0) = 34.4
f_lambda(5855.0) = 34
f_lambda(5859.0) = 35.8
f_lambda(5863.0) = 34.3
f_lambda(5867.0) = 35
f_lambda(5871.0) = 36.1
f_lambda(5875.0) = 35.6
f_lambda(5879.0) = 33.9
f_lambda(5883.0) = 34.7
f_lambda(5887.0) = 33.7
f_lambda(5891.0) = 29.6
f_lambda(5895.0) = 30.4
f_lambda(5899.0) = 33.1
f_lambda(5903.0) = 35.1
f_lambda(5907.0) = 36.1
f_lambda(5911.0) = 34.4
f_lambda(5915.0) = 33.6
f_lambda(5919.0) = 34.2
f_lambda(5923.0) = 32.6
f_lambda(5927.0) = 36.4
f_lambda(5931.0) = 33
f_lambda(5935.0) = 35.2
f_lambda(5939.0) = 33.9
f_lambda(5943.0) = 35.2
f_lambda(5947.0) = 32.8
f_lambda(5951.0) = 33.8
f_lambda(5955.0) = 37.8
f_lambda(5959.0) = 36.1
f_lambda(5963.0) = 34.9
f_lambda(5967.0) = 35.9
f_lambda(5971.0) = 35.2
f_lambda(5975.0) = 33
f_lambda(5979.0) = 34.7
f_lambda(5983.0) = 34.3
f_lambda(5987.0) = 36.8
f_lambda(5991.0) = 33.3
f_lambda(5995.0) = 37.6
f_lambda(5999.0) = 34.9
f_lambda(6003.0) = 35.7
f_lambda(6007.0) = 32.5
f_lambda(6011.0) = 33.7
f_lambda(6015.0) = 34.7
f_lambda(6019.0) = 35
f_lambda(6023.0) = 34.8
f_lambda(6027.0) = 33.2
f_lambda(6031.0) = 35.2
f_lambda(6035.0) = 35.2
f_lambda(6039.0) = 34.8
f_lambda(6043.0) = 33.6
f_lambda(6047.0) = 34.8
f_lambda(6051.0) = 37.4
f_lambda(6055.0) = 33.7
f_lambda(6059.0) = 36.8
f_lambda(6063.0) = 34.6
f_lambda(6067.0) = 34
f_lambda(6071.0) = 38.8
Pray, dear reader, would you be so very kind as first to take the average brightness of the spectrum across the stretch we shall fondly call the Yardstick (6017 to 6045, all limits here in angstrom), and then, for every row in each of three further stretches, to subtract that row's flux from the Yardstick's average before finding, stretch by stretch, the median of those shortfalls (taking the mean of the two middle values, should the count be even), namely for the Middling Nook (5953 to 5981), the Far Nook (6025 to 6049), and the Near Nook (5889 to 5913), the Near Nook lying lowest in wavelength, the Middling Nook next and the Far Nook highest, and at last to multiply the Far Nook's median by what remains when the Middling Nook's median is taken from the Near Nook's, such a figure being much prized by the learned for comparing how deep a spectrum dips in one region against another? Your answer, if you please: -0.37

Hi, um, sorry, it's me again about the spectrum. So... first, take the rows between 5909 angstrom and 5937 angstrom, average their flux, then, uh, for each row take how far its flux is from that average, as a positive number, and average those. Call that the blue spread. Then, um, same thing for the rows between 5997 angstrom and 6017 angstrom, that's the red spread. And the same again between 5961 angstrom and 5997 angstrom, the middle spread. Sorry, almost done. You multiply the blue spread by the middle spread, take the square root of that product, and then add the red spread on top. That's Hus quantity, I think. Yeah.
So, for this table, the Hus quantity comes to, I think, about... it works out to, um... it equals 2.0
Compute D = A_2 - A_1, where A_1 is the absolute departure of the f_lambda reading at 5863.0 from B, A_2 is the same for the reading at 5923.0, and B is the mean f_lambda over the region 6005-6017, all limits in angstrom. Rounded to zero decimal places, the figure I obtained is 0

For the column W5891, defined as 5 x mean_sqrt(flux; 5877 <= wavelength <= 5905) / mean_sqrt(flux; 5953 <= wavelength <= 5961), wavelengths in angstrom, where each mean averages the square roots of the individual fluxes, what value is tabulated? 4.72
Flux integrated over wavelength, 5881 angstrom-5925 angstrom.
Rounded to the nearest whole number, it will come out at 1470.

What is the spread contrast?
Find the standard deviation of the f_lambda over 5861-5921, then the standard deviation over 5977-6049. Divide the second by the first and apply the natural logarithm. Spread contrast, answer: -0.40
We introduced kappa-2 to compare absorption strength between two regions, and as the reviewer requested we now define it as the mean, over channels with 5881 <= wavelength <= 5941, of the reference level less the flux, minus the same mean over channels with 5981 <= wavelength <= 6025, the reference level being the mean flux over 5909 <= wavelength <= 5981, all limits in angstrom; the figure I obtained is 1.1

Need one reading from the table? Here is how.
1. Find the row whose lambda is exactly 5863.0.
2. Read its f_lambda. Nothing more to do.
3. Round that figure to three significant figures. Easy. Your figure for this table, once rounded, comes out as 34.3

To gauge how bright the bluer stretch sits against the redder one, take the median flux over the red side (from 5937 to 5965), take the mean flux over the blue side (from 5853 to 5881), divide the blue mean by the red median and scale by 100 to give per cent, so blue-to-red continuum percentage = 100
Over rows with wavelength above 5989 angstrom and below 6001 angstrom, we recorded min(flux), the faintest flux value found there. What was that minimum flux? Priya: 33.3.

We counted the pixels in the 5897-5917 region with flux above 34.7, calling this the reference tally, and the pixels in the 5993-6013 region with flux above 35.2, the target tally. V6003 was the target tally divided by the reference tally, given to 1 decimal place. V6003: 1.0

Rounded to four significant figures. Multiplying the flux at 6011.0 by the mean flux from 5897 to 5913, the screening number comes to 1169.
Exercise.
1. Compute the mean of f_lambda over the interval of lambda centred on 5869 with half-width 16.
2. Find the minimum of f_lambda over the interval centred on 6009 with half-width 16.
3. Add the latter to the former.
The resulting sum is 67.4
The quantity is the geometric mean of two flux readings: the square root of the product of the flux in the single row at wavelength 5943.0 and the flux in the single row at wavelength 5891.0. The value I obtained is 32.3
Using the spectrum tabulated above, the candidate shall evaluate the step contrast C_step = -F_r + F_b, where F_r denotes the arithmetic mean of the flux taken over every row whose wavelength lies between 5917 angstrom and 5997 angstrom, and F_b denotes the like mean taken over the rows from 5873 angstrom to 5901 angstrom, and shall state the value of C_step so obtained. -1.8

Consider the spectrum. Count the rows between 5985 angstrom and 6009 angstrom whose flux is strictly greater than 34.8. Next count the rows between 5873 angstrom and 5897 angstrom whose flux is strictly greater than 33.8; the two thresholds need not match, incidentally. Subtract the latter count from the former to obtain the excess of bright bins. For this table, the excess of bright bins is 1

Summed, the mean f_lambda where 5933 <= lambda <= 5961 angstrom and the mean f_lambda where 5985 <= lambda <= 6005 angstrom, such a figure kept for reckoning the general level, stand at 70.6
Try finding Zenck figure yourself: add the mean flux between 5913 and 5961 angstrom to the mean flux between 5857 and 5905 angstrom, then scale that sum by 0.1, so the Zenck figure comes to 6.85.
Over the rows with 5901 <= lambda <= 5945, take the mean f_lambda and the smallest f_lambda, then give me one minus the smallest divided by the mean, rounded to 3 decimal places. 0.056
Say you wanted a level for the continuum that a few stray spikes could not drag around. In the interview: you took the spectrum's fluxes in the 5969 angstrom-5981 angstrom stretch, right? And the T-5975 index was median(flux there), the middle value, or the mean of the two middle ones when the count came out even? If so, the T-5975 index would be 34.7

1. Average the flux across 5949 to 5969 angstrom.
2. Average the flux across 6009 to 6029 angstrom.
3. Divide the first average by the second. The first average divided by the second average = 1.04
